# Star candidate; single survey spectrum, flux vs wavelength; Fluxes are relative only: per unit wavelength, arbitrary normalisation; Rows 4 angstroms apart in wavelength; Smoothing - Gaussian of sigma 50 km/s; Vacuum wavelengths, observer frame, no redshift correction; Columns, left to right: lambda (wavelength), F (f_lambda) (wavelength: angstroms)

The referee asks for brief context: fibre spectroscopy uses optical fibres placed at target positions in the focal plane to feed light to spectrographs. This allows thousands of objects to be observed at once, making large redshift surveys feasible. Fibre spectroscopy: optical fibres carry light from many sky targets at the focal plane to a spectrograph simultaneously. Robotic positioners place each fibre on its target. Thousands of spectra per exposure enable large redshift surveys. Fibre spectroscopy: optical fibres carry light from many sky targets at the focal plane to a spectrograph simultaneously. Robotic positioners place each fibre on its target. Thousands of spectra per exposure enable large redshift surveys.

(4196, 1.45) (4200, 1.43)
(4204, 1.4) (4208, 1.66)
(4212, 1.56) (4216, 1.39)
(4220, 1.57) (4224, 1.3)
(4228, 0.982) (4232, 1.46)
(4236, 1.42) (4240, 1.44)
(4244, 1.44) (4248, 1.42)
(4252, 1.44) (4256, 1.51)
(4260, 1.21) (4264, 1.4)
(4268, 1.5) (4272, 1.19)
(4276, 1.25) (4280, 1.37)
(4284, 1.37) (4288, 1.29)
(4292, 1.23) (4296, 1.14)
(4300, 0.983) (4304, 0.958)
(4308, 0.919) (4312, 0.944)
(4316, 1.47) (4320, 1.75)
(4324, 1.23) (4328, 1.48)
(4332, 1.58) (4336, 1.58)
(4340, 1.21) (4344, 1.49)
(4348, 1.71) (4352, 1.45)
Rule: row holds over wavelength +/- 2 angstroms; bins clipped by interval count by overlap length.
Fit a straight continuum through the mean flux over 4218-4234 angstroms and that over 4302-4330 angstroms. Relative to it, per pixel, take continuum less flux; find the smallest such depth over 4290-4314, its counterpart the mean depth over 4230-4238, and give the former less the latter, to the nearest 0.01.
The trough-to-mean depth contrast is 0.16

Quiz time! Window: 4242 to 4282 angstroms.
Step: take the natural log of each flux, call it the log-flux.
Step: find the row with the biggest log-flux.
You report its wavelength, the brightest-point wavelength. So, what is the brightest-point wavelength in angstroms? 4256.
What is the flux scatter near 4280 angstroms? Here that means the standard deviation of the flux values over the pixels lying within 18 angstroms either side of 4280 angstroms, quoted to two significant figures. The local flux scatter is 0.11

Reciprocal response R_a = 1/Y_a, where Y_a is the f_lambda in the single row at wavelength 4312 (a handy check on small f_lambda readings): 1.06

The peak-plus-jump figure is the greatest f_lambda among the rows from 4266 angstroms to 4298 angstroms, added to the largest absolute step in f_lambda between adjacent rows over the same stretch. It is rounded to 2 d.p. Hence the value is 1.81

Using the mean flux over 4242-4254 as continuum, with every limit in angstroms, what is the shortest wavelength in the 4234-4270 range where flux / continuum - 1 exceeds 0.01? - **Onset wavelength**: 4256 angstroms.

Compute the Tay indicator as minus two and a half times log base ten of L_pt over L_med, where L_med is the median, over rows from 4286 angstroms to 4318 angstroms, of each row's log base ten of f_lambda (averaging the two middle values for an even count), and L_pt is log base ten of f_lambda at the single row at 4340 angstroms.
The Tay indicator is -1.3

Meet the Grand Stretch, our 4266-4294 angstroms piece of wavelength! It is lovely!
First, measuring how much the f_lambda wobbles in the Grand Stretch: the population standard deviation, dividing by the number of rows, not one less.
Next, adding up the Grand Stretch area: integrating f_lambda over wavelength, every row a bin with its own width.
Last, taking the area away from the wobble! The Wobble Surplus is -36.7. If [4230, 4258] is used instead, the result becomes -40.5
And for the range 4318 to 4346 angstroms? -41.1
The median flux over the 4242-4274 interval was 1.43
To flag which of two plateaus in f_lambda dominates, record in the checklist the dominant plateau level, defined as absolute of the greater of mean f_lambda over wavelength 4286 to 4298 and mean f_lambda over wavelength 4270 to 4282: 1.27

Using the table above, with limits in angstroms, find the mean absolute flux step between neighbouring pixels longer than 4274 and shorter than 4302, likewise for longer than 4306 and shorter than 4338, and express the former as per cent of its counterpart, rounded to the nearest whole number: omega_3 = 35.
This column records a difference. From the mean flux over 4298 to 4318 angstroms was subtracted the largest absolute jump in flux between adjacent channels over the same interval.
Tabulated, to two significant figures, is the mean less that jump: 0.53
